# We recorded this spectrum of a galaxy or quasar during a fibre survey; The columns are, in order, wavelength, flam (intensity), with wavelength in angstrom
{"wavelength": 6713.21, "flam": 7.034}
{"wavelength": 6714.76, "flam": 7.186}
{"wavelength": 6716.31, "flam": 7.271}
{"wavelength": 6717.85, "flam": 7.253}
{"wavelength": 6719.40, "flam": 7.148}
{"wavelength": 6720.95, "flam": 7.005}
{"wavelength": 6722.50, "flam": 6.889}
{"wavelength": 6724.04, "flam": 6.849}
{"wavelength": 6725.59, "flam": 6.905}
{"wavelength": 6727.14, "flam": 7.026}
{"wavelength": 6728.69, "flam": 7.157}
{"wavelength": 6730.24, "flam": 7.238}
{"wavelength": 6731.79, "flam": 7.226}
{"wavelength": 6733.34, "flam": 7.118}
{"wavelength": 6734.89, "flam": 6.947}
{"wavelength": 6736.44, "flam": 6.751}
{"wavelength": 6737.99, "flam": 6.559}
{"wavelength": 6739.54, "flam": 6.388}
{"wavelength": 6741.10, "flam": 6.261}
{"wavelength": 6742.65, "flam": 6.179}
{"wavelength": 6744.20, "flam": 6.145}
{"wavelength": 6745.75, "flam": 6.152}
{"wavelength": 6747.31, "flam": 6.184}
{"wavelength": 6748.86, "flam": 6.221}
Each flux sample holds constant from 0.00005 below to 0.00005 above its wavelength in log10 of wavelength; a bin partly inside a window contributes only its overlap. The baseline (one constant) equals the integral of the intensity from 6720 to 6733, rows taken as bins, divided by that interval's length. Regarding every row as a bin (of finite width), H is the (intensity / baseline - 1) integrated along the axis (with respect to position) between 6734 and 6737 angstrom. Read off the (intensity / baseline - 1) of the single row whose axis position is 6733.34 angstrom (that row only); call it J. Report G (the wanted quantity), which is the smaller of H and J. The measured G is -0.07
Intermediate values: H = -0.1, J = 0.01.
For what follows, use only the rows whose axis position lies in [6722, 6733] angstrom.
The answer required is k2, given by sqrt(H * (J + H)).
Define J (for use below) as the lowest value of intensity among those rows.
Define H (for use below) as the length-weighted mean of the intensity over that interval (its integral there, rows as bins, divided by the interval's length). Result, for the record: 9.9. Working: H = 7.05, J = 6.849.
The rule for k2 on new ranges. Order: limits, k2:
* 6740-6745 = 8.8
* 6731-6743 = 9.3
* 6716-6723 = 10.0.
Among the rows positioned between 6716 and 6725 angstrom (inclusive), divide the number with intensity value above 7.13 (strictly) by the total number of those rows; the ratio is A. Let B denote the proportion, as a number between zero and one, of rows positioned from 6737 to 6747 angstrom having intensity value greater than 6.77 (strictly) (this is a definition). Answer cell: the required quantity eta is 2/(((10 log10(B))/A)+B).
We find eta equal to 0.00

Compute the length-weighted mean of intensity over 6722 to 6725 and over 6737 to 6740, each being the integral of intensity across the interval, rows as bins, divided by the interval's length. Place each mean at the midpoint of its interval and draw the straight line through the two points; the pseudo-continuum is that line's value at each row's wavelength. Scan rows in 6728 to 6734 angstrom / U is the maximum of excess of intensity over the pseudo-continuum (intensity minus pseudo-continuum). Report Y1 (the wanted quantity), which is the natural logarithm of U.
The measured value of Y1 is -0.60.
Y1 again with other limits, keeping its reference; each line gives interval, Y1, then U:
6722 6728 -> -1.46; 0.233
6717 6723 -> -1.48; 0.227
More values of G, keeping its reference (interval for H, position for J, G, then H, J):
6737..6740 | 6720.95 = -0.23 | -0.2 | -0.01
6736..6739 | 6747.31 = -0.18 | -0.2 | -0.12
